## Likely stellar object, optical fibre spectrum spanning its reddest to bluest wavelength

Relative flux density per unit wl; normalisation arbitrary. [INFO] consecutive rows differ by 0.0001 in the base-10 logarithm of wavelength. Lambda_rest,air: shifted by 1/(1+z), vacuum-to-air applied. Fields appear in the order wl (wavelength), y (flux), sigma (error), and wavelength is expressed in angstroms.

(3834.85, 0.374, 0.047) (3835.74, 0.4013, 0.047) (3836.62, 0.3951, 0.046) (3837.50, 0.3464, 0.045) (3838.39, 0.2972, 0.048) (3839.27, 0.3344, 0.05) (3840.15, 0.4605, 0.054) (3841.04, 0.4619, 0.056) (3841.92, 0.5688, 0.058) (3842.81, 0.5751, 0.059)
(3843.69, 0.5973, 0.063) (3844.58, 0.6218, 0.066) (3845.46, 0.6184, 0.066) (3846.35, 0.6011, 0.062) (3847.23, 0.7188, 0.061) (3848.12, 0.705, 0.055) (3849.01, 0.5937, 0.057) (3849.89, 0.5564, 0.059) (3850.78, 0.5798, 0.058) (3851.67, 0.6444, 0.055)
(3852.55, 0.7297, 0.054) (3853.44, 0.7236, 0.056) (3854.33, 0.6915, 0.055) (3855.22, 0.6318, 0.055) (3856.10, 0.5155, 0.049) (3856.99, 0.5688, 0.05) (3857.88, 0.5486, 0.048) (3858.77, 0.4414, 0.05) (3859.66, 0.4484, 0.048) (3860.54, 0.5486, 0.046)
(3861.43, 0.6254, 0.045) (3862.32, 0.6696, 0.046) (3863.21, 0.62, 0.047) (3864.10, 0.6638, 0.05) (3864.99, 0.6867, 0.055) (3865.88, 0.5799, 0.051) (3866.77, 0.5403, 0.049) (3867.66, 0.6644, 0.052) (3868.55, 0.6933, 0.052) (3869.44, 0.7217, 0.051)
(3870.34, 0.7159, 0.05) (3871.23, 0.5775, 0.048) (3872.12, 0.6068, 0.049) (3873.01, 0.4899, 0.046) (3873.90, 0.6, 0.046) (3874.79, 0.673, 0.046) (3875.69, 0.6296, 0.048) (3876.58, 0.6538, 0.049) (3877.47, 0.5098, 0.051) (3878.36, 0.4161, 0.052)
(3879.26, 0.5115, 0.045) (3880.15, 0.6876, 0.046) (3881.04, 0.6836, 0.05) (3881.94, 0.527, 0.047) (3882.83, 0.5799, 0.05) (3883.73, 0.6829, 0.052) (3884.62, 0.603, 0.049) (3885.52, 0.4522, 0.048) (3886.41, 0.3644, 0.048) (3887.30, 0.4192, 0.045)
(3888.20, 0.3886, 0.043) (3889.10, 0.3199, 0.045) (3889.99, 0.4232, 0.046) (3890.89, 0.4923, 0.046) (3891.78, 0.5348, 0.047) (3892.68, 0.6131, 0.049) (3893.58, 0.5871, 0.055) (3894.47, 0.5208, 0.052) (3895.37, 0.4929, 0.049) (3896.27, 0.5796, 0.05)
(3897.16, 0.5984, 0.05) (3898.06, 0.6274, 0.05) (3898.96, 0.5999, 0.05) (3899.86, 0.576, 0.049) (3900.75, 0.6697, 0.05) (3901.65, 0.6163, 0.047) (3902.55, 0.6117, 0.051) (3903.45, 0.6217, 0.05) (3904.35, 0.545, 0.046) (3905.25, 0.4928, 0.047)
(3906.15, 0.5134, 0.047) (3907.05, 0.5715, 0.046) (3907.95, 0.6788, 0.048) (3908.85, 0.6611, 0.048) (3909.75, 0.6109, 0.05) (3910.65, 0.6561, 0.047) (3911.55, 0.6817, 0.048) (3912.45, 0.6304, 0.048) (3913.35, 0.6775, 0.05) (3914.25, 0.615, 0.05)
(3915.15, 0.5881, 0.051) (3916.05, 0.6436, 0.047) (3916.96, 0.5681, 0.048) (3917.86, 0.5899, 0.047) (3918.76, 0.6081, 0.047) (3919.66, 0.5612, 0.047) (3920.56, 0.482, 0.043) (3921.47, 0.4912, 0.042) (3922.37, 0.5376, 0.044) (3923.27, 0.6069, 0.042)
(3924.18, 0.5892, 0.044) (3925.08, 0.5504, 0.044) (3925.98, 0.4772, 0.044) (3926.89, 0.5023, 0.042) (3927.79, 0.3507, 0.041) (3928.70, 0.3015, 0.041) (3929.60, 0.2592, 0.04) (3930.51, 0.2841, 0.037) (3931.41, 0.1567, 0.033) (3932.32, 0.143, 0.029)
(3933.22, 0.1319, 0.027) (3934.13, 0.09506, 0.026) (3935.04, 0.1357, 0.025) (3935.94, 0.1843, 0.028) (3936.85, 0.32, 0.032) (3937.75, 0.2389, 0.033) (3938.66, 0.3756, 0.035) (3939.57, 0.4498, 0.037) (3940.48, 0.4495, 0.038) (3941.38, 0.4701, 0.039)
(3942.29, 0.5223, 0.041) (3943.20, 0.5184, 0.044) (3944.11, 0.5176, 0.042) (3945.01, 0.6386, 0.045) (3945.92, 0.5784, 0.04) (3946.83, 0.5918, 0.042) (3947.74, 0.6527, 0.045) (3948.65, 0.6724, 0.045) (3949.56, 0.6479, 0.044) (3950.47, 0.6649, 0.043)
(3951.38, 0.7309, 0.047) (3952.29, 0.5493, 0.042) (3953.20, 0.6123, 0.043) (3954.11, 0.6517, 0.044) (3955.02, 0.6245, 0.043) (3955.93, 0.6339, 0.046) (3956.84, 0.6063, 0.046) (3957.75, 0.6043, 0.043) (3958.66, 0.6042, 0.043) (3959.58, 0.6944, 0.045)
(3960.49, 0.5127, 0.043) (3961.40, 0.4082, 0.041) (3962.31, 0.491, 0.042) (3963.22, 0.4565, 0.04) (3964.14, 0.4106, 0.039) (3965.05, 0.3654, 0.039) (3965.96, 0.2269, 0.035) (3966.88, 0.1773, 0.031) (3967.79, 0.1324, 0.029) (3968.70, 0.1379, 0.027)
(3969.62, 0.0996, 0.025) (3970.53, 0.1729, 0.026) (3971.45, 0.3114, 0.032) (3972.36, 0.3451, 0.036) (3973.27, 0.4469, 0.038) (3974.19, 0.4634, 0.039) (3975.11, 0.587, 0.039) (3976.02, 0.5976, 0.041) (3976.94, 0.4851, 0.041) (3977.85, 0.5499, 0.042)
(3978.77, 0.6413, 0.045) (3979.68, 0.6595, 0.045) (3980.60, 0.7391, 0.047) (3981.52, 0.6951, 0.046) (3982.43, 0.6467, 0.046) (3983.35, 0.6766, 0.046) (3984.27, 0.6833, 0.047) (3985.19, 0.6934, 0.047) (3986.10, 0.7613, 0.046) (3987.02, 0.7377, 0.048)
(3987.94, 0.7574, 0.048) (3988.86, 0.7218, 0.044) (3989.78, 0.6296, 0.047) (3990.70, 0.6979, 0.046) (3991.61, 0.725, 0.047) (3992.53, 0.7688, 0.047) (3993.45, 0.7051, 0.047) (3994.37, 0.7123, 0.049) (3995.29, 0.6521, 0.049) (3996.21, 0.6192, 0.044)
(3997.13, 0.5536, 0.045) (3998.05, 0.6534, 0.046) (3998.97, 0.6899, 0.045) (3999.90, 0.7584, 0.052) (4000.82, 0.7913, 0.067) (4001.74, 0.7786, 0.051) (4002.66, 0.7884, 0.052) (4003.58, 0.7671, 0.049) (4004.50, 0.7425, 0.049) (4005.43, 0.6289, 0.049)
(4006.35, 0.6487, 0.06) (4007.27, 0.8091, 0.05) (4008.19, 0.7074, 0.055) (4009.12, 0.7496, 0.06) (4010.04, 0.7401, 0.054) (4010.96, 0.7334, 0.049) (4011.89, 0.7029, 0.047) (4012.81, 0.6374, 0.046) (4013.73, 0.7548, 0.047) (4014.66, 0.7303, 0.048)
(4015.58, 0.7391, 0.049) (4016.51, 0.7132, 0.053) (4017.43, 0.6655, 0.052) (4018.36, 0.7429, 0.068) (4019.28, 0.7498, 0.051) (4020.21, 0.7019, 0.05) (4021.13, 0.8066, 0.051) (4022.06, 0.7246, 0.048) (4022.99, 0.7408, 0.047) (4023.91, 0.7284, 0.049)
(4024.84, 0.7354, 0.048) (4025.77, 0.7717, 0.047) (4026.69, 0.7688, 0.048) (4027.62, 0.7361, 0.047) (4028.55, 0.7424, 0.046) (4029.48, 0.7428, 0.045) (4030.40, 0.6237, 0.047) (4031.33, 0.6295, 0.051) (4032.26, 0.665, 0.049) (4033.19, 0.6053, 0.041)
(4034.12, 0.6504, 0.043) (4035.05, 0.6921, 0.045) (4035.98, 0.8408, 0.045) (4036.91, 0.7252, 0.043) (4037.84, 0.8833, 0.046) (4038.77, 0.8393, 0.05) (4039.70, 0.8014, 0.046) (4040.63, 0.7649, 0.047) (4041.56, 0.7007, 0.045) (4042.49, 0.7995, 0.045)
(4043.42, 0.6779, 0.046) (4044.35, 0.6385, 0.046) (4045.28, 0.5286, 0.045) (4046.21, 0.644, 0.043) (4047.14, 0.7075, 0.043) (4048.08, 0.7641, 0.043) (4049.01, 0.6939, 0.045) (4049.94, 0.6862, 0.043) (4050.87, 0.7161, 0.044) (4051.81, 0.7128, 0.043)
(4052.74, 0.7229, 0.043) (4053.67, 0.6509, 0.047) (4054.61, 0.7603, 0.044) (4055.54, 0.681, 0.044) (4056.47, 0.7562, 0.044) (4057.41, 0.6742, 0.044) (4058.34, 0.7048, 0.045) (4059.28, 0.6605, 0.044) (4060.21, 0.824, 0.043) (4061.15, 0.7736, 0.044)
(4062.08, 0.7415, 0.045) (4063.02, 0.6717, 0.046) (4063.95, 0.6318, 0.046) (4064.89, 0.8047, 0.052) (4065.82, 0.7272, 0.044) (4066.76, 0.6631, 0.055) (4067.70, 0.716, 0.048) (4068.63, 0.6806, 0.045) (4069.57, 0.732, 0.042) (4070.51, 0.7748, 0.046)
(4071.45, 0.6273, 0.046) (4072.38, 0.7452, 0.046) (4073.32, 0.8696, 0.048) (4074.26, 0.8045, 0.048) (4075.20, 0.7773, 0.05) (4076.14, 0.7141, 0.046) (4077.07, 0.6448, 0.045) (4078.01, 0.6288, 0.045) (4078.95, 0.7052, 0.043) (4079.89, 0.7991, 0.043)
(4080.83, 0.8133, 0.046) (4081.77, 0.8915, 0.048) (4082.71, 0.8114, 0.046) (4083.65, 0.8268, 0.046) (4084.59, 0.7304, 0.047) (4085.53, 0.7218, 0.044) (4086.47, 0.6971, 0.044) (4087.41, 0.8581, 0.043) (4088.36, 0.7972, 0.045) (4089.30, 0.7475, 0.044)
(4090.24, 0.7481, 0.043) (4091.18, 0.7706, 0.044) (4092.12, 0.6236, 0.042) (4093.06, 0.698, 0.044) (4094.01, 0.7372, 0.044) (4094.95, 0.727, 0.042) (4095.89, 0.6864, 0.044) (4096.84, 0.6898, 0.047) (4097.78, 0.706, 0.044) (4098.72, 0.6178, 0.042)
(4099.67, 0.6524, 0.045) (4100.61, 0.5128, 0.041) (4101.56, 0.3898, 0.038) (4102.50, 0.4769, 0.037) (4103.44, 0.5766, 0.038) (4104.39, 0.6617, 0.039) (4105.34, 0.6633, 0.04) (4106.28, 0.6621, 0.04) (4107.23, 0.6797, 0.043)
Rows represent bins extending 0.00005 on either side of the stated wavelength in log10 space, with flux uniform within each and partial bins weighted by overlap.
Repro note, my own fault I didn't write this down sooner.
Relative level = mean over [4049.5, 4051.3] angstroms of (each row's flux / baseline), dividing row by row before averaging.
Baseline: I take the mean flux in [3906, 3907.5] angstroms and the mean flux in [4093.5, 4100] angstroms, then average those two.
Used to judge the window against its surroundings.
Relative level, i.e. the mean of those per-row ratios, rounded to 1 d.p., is 1.1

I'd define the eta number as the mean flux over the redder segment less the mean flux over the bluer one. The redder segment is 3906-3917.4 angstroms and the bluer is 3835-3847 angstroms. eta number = 0.14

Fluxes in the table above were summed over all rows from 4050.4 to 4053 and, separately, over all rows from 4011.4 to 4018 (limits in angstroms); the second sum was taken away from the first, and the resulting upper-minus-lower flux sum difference -2.8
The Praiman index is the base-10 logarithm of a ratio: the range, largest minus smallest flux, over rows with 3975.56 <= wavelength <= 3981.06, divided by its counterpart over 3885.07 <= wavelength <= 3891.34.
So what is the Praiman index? 0.17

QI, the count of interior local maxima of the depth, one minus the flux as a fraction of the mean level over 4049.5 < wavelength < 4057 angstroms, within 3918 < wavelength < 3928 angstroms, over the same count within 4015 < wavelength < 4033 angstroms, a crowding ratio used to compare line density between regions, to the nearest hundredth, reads 0.33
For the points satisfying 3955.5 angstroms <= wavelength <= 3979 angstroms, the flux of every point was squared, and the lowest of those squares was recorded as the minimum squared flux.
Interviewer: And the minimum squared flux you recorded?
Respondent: 0.0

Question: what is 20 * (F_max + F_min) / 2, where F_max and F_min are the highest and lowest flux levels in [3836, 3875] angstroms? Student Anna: 10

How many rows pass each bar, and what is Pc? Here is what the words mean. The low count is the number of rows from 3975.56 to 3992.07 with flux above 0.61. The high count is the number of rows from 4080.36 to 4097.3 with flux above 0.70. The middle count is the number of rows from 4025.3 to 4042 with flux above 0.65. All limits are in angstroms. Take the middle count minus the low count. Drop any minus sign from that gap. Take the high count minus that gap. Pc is 13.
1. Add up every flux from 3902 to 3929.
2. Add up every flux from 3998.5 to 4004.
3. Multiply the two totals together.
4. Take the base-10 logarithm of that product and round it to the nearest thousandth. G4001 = 1.891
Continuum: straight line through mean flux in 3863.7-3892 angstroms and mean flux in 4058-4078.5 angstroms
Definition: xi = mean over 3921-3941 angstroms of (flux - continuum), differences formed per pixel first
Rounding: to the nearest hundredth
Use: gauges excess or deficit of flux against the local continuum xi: -0.26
